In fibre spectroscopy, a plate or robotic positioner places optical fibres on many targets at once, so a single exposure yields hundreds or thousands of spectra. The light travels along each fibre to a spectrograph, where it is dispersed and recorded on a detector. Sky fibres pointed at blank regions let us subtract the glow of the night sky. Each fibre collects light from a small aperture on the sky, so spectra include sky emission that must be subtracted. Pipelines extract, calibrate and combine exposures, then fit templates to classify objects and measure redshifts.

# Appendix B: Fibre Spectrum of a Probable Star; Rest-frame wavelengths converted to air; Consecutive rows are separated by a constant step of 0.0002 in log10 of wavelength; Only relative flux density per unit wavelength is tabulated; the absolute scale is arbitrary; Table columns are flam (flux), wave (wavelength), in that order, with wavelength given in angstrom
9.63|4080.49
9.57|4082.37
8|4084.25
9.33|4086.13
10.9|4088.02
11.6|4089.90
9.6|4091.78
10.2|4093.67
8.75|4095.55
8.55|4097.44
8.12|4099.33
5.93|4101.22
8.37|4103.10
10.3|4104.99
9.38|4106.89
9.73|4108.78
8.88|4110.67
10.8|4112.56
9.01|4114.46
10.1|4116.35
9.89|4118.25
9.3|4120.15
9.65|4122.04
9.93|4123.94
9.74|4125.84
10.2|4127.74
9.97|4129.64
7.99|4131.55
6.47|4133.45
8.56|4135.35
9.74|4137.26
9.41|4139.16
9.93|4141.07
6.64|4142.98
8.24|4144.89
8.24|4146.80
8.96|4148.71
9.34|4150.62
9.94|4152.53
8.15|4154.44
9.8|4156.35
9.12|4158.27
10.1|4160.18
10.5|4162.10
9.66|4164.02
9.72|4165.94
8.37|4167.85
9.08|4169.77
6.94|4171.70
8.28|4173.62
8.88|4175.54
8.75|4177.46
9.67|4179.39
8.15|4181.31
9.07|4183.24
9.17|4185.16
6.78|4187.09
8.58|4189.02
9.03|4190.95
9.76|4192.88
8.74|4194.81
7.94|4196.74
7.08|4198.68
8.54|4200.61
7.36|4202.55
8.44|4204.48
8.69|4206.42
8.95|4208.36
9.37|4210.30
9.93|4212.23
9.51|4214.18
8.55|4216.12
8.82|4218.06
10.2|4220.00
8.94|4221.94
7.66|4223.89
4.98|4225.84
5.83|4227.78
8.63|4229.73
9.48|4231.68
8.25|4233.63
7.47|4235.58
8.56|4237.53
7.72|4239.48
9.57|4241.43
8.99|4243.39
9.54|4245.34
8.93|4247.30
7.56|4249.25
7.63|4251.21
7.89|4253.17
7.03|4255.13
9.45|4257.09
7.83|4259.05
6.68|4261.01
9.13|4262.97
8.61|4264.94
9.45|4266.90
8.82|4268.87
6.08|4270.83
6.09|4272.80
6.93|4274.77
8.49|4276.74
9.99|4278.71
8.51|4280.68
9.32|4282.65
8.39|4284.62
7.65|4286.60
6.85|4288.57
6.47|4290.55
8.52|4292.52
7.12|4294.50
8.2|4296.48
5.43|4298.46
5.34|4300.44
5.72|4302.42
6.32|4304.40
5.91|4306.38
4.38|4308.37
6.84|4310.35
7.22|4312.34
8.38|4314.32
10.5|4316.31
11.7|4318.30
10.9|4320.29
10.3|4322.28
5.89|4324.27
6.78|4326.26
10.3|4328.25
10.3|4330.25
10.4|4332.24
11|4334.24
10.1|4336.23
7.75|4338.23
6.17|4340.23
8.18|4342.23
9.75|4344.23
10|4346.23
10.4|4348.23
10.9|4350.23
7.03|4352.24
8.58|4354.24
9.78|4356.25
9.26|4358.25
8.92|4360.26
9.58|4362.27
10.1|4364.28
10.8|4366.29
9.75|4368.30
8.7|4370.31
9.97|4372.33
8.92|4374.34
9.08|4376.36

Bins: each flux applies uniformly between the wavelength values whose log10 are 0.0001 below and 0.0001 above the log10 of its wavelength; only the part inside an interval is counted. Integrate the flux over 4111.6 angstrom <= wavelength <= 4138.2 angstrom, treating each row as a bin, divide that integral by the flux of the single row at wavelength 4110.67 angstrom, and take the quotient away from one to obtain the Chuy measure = -27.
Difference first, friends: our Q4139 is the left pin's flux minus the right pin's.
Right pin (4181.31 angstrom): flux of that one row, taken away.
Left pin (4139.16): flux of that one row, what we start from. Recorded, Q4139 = 1.3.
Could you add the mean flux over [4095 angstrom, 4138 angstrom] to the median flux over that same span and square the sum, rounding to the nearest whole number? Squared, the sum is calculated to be 342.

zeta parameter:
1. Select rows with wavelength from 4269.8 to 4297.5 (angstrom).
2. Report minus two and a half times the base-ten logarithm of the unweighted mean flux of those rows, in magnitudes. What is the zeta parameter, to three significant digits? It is -2.22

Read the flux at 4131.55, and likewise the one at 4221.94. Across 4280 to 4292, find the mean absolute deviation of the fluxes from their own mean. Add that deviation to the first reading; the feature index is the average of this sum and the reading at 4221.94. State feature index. 8.9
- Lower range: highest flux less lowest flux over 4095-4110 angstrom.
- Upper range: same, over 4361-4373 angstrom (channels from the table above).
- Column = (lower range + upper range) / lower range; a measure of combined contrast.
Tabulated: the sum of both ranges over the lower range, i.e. 1.5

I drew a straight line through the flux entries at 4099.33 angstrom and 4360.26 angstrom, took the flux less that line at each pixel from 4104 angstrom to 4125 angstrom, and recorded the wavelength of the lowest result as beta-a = 4110.67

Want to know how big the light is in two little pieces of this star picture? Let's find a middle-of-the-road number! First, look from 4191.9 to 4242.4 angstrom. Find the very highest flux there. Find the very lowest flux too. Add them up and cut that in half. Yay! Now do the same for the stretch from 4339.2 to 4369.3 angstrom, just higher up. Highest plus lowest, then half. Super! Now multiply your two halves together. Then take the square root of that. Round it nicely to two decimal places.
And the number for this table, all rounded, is 8.05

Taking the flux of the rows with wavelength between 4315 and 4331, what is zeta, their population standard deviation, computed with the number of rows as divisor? 1.9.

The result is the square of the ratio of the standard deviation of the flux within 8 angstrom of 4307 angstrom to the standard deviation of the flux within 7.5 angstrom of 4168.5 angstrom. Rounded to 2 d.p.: 1.26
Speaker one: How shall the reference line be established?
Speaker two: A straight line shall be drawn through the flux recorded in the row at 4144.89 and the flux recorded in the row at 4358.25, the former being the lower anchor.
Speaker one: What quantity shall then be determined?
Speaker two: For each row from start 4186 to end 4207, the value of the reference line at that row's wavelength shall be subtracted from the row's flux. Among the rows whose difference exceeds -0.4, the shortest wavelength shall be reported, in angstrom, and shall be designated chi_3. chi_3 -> 4189.02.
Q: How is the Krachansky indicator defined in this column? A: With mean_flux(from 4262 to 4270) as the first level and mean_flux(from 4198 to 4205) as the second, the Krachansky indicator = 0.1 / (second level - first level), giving -0.09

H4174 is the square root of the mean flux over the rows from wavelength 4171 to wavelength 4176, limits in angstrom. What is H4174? 2.83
